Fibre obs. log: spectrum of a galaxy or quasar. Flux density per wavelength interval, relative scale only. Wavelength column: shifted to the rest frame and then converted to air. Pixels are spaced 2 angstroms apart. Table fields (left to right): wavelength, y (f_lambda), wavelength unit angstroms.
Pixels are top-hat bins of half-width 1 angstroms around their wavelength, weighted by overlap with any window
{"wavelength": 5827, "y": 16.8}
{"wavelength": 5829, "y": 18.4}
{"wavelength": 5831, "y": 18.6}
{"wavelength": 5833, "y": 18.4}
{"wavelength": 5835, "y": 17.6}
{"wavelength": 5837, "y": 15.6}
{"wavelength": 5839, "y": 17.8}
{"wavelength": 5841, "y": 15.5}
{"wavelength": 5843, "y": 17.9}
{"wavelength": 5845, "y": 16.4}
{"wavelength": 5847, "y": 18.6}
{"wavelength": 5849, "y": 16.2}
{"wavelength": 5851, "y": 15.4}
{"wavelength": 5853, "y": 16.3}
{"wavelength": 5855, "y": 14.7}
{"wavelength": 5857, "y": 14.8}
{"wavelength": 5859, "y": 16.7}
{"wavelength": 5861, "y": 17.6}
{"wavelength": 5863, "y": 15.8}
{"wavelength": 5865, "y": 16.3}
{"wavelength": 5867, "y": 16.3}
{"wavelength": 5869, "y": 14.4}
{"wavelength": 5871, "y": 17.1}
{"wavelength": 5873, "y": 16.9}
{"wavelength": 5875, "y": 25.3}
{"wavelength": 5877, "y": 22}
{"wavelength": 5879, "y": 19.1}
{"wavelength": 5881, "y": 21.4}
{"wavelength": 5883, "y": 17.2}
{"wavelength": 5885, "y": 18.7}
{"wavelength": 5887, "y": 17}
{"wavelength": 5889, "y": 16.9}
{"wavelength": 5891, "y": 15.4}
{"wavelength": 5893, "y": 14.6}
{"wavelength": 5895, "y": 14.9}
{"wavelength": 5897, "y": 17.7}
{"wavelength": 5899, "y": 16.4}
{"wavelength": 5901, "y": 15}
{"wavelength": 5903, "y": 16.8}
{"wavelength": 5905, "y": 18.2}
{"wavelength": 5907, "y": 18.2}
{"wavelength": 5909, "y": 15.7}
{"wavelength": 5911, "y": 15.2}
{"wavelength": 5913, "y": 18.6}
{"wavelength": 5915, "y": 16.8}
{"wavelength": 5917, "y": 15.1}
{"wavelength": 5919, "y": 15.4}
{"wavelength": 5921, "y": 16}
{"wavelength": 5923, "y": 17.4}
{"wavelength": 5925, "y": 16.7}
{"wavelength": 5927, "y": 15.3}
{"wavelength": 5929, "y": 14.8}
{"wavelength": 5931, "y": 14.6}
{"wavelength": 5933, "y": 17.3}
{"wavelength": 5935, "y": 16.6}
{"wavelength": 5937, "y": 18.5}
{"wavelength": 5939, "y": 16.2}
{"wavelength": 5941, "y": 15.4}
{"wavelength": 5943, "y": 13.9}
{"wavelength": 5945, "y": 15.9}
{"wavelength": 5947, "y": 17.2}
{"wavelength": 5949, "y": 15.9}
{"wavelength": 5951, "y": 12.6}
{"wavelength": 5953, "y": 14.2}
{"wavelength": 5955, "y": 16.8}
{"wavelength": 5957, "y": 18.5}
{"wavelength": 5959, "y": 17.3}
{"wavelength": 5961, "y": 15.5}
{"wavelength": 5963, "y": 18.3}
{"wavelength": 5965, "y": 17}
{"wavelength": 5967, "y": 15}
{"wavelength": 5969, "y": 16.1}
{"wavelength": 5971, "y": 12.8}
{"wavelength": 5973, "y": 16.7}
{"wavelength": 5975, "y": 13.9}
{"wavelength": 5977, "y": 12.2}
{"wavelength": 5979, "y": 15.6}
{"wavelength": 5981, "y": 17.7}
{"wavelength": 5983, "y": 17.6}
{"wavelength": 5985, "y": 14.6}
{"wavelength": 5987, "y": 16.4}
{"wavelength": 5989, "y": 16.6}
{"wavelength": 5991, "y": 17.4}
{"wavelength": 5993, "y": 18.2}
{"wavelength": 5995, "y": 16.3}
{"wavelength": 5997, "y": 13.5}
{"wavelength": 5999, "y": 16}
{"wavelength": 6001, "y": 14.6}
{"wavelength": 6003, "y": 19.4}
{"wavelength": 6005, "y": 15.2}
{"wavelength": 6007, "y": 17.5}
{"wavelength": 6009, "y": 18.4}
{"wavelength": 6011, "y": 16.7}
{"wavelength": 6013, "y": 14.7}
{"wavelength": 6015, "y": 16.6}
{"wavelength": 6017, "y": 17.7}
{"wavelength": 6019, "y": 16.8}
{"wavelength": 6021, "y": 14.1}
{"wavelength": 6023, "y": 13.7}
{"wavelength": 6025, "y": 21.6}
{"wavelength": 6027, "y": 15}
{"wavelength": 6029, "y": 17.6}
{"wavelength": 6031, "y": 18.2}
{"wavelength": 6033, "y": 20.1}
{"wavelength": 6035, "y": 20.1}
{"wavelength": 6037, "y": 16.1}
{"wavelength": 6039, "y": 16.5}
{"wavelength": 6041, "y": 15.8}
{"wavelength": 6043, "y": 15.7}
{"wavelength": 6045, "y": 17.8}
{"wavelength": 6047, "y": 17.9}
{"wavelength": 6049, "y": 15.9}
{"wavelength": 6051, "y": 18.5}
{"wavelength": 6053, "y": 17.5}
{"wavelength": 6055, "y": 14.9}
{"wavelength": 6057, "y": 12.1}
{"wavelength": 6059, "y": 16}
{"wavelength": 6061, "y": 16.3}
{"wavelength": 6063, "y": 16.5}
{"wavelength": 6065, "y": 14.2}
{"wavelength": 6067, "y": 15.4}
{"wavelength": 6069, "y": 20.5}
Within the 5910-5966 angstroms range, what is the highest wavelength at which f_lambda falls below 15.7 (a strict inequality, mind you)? 5961 angstroms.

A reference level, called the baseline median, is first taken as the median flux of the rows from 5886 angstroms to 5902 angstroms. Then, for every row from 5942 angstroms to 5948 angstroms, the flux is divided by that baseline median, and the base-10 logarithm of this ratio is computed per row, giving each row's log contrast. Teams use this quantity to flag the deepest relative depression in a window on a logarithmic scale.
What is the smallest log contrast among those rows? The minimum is -0.058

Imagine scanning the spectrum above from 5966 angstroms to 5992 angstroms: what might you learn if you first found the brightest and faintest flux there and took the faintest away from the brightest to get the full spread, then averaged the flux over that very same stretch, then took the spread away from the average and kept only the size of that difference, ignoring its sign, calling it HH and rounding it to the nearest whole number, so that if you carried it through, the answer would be 10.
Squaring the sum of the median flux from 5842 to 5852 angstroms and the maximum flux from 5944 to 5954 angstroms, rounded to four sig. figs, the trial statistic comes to 1129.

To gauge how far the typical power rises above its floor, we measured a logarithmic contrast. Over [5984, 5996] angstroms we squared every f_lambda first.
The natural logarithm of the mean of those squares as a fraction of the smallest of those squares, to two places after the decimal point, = 0.26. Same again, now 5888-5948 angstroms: 0.32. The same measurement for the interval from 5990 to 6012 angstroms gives 0.43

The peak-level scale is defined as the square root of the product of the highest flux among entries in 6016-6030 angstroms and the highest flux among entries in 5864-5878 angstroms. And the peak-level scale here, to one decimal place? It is 23.4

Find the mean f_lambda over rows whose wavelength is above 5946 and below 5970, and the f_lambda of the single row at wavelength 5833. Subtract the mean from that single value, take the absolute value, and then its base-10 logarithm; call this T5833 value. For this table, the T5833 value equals 0.34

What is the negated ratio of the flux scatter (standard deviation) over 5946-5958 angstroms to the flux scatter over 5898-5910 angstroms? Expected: -1.65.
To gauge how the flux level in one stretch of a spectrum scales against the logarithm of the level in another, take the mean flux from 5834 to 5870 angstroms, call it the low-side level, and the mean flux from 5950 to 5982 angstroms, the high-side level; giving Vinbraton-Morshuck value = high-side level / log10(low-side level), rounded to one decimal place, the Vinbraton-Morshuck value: 12.9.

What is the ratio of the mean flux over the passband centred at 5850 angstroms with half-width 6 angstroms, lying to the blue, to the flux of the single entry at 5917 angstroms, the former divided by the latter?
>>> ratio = 1.08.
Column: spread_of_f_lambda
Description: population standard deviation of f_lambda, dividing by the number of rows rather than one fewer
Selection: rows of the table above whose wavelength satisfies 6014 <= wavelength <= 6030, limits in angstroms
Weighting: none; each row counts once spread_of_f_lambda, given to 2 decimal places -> 2.36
